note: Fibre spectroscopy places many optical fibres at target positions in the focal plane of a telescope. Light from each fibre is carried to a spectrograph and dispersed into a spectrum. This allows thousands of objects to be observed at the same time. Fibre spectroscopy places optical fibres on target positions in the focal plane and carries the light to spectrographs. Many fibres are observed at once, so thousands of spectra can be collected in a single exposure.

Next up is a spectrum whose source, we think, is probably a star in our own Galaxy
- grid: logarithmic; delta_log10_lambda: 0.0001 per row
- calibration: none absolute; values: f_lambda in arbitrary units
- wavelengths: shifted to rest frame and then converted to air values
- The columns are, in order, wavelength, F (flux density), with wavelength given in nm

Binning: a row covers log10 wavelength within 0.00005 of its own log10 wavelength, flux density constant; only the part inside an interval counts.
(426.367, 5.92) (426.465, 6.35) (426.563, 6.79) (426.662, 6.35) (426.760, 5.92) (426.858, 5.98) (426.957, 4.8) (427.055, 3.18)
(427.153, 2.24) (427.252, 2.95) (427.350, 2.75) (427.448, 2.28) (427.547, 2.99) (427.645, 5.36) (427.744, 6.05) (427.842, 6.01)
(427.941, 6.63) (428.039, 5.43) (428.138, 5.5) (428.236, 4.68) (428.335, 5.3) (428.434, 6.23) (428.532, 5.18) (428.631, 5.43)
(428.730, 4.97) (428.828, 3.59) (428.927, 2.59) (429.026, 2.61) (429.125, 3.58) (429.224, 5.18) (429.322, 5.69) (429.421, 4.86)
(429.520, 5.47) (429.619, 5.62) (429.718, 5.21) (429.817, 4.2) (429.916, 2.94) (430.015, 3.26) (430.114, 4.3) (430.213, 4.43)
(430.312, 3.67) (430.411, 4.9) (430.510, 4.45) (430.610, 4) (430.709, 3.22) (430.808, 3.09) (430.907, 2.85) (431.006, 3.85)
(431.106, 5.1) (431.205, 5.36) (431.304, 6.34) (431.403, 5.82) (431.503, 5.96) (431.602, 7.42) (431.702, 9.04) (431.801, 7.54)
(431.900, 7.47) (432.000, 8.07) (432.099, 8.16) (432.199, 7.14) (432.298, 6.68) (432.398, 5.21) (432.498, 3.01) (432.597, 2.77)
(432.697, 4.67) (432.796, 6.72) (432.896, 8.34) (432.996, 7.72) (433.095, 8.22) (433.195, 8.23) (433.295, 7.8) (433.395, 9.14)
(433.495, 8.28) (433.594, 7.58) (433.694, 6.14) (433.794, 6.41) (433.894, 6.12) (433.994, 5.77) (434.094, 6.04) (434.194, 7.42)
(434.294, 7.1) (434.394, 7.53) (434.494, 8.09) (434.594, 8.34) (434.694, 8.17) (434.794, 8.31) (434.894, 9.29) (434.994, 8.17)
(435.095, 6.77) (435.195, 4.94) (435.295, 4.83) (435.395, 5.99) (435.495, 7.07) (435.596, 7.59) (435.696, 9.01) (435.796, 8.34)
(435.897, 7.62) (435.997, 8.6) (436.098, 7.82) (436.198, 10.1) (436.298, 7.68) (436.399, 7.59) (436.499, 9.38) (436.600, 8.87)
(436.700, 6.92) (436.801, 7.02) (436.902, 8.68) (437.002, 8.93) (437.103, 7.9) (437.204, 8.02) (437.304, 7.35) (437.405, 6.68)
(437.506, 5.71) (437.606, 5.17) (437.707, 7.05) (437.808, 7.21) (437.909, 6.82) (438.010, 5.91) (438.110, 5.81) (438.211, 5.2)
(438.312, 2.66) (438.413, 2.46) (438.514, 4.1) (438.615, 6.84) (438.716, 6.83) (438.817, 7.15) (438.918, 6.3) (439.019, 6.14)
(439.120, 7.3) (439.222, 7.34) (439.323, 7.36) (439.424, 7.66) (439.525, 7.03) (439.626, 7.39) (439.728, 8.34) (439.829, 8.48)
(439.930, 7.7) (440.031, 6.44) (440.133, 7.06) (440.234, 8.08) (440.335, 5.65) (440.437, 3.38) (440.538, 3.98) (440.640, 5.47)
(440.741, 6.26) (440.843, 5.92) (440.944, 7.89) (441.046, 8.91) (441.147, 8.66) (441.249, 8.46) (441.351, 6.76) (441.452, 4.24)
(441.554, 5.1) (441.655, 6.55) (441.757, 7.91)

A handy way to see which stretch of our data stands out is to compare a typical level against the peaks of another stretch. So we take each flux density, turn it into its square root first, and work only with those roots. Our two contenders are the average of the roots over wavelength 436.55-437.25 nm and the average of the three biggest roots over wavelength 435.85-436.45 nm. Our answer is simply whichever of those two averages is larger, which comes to 3.0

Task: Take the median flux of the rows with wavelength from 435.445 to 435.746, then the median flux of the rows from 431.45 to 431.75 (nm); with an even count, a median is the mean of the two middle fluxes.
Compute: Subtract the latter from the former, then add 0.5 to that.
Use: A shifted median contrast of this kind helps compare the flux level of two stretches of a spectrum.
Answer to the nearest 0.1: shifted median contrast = 0.7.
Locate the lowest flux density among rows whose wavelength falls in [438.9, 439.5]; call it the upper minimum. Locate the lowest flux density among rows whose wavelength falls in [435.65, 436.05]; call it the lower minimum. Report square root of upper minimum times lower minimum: 6.8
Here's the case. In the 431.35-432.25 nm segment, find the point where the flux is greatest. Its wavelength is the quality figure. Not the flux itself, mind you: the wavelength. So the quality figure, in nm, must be 431.702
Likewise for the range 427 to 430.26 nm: 427.941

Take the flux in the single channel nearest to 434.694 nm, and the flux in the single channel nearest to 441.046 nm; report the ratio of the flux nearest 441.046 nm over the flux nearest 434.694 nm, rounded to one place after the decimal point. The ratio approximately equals 1.1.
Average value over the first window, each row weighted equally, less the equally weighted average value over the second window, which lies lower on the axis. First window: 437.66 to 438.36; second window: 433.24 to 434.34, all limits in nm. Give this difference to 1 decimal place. -1.3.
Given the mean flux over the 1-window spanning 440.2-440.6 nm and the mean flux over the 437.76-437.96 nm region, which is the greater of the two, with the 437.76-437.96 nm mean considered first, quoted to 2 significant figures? 7.0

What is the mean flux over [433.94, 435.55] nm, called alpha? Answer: 7.1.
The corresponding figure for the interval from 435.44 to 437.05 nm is 8.2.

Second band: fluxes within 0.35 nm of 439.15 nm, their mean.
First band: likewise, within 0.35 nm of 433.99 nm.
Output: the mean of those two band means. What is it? 6.73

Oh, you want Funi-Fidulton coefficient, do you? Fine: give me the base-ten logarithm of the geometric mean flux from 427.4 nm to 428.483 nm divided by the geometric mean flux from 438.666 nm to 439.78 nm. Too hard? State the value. -0.16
